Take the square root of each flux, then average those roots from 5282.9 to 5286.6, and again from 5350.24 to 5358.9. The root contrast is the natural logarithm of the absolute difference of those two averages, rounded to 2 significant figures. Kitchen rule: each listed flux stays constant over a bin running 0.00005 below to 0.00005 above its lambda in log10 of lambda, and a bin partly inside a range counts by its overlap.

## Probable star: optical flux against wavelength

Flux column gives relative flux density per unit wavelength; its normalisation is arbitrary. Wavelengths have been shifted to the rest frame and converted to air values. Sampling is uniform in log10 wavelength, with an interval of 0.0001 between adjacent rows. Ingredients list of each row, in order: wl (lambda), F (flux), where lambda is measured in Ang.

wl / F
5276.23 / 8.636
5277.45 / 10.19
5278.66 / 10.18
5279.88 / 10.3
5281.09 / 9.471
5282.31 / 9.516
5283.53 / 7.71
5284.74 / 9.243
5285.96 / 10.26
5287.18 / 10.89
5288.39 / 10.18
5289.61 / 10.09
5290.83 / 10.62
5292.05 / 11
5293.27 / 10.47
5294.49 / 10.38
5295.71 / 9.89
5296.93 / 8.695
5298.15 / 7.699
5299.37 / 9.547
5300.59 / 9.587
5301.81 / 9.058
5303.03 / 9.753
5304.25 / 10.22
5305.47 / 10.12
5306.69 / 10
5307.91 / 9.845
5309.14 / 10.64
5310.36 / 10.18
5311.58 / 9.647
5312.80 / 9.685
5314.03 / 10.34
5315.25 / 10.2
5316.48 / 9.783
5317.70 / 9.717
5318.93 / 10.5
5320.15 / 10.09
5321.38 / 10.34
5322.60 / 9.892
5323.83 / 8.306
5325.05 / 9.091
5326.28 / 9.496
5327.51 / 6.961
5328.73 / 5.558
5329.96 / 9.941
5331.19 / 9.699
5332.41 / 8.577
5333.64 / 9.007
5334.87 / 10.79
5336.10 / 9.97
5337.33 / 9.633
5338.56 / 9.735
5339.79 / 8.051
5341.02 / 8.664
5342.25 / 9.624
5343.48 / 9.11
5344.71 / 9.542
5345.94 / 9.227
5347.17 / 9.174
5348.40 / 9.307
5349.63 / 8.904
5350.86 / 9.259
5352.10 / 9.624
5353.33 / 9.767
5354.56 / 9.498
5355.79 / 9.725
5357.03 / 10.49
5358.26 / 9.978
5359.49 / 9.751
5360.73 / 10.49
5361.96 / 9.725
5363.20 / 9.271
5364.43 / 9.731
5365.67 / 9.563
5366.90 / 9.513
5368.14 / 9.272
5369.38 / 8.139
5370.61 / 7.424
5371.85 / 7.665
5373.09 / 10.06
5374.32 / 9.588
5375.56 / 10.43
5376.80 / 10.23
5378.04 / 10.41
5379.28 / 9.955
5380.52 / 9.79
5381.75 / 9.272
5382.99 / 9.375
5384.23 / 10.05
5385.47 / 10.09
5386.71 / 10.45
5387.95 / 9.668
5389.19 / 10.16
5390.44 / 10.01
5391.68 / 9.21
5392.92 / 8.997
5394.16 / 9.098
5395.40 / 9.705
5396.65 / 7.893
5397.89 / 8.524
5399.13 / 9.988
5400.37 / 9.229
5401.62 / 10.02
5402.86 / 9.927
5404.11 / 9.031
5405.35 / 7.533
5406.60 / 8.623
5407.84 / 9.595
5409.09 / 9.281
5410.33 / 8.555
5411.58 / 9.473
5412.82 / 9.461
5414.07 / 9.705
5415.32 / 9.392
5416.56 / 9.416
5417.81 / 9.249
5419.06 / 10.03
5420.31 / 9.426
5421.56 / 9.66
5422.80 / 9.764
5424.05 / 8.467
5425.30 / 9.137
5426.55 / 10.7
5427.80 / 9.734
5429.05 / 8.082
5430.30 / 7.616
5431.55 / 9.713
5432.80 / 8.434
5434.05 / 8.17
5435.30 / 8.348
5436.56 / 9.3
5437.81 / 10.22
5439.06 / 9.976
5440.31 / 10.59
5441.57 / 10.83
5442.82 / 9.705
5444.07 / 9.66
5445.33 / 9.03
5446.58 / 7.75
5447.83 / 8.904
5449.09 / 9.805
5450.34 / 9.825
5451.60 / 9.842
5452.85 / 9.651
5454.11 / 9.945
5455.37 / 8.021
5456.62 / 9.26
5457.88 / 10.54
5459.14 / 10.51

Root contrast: -2.1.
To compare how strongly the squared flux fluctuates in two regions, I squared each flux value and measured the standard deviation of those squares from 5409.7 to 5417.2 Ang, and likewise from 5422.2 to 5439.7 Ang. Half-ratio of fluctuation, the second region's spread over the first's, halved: 1.2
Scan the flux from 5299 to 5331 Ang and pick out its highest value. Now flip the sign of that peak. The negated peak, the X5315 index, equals -10.6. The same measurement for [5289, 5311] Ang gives -11.0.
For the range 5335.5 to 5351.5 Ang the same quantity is -10.0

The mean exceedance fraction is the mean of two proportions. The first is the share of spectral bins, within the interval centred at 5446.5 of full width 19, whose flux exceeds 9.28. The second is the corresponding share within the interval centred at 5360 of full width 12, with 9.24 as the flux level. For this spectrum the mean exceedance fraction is 0.87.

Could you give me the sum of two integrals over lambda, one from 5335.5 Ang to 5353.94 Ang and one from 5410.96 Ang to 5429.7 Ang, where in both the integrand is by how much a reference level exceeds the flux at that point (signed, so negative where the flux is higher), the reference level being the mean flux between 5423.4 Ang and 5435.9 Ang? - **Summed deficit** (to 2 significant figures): -20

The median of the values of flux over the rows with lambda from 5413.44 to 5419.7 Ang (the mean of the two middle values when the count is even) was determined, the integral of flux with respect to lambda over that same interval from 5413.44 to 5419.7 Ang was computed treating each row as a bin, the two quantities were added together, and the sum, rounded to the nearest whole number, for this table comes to 69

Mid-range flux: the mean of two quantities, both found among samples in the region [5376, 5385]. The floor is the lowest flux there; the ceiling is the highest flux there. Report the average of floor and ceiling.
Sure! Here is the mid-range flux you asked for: 9.8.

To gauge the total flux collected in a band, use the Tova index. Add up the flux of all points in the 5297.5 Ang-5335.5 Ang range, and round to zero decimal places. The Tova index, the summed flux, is 294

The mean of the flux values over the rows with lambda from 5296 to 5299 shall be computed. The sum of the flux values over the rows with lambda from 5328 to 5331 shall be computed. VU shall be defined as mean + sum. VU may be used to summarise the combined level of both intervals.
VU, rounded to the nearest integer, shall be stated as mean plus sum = 24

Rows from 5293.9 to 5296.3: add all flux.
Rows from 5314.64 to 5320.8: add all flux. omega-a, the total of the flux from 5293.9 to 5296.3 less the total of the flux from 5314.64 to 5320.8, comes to -30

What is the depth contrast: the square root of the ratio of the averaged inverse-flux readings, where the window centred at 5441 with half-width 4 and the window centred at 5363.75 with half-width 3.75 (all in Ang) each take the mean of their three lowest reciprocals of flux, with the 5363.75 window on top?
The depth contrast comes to 1.03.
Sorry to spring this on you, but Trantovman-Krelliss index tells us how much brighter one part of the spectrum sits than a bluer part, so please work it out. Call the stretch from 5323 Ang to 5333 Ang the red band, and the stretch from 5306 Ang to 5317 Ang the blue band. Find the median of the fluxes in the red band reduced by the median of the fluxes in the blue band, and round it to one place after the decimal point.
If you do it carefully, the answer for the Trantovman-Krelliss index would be -1.2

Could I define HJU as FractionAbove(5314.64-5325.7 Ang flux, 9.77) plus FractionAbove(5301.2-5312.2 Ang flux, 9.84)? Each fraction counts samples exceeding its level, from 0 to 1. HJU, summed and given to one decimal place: 1.3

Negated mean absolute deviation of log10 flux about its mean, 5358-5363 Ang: -0.011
